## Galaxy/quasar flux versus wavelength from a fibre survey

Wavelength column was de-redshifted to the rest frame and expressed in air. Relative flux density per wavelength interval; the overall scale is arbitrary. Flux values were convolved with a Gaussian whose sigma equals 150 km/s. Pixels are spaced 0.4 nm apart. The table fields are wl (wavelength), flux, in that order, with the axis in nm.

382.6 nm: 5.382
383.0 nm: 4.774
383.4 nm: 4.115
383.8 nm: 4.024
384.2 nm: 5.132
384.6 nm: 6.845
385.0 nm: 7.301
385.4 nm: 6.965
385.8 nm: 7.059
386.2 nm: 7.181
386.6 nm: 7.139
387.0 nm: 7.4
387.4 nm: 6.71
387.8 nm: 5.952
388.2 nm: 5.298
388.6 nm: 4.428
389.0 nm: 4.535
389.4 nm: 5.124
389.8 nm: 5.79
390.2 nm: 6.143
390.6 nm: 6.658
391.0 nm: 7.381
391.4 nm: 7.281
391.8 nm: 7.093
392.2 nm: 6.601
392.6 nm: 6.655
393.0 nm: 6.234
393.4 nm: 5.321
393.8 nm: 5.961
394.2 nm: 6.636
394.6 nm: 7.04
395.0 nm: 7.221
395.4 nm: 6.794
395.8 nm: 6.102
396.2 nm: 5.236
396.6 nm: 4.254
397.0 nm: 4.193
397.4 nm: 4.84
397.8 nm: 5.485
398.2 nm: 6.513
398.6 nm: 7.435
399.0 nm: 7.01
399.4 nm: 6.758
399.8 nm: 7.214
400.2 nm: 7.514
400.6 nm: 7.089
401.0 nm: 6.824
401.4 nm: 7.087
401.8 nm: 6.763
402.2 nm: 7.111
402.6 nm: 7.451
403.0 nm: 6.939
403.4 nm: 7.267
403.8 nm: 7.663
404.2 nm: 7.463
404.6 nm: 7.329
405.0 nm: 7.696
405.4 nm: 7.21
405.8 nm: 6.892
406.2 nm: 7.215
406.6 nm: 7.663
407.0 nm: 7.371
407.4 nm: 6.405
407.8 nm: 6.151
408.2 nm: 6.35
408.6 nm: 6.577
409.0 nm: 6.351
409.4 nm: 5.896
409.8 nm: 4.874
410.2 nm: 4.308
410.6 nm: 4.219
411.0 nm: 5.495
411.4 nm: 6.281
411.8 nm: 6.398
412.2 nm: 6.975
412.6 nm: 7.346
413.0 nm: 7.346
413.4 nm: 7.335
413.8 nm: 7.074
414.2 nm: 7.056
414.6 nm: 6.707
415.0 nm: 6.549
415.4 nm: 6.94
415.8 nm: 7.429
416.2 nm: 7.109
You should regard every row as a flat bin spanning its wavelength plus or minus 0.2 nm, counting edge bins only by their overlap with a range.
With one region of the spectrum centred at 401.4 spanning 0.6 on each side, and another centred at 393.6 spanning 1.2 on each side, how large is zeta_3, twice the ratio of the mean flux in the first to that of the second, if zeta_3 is 2.2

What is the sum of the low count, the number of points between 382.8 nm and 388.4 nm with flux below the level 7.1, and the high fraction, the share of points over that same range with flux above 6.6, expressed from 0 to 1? 10.6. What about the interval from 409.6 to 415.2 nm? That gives 11.5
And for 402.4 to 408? 4.9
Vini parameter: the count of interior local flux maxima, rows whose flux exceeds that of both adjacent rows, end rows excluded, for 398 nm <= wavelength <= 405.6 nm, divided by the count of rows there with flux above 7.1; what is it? 0.55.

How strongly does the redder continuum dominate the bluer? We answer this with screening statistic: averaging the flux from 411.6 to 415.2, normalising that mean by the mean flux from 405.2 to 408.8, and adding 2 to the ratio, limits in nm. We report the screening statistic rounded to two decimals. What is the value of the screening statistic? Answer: 3.02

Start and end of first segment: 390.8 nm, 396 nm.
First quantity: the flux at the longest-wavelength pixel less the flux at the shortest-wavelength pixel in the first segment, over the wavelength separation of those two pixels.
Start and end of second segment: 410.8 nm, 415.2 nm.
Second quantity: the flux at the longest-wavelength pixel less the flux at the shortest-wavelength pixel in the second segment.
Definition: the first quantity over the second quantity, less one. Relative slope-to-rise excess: -1.25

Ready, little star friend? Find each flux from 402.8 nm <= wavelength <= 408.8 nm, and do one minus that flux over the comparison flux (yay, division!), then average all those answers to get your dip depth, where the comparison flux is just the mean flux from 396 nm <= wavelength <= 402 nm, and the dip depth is -0.13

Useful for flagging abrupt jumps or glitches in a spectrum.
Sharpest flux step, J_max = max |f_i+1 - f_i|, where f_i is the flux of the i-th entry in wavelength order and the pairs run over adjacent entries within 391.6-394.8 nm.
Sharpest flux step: 0.91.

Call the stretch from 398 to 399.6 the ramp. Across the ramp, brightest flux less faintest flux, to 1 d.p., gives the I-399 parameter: 0.9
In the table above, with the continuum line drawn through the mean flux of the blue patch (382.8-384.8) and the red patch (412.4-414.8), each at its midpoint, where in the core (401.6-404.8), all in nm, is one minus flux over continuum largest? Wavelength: 401.8 nm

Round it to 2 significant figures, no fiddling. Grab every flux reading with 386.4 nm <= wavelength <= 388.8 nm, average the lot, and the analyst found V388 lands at 6.2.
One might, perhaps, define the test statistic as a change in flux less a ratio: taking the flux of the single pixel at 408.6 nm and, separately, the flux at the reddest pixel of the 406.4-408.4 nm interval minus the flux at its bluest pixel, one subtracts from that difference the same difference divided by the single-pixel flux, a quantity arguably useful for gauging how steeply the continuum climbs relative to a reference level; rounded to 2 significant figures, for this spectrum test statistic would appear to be -1.1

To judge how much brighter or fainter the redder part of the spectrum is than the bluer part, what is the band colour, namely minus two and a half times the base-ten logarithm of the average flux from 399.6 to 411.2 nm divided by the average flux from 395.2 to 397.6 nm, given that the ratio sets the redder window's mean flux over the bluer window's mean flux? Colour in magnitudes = -0.27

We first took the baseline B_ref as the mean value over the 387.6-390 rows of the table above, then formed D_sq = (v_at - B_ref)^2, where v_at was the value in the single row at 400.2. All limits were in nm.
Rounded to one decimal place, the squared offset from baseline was 5.4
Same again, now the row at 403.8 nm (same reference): 6.1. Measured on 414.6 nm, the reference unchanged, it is 2.3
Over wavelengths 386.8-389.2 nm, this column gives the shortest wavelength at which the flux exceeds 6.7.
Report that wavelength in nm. 387.0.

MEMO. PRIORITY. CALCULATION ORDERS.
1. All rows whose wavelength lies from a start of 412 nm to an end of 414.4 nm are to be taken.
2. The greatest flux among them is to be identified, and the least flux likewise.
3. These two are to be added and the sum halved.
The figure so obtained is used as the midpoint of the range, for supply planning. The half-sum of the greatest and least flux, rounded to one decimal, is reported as 7.2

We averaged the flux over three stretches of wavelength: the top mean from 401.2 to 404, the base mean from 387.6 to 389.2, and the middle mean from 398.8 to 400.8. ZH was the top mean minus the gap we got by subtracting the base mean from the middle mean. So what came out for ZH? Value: 5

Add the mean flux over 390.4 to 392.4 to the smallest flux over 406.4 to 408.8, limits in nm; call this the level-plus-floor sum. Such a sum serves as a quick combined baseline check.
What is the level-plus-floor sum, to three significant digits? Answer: 13.2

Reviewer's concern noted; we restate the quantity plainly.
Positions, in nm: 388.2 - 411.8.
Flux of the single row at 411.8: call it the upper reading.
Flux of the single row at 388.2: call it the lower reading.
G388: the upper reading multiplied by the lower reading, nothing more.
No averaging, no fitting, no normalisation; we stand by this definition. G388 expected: 34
